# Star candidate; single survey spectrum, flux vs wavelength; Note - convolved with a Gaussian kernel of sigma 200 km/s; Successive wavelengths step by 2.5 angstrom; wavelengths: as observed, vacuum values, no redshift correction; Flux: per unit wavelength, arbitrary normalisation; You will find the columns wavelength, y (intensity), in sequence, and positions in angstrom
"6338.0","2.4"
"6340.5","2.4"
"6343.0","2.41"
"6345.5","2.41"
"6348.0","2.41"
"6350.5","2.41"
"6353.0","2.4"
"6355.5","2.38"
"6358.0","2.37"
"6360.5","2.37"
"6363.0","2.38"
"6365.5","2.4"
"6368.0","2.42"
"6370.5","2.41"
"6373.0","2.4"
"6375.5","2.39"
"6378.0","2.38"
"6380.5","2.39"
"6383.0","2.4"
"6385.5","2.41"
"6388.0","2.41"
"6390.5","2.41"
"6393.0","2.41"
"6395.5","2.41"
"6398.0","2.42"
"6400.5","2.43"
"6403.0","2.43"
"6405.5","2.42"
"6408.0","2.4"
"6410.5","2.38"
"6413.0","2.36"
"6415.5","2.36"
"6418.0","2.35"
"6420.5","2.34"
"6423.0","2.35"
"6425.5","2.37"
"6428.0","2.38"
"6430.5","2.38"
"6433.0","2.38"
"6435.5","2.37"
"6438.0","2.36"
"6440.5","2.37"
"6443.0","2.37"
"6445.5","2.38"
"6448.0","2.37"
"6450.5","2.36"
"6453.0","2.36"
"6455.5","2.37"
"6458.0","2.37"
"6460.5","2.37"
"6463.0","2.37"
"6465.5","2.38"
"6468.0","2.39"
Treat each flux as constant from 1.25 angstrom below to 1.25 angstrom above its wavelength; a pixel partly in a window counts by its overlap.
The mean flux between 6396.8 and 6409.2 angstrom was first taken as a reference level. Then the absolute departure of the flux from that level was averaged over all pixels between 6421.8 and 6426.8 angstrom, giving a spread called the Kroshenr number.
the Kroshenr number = 0.06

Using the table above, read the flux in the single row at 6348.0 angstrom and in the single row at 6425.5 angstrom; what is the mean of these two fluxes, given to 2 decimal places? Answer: 2.39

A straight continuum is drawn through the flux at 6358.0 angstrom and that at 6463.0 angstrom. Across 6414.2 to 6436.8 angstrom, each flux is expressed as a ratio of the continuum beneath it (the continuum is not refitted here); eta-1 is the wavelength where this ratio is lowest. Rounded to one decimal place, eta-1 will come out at 6420.5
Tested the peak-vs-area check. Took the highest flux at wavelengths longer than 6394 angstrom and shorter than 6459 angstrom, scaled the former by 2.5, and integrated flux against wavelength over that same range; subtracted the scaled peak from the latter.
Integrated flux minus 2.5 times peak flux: 149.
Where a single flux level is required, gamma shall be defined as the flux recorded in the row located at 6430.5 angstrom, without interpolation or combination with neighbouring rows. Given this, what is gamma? 2.38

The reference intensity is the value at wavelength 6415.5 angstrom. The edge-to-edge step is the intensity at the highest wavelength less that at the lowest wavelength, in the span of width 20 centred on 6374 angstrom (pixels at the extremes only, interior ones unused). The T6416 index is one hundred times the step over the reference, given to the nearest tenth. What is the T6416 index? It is 0.0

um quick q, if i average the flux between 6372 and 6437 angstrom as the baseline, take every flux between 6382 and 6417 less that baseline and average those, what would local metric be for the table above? 0.014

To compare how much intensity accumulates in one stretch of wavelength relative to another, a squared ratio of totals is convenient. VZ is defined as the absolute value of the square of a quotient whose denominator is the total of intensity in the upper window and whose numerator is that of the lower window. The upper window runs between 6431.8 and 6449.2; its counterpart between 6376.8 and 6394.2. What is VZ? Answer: 1.03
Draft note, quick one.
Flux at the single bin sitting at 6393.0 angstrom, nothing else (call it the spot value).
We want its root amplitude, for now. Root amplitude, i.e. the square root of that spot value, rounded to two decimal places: 1.55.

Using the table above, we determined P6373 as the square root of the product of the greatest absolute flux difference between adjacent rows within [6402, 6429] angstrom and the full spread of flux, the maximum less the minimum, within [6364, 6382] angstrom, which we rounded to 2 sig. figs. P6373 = 0.028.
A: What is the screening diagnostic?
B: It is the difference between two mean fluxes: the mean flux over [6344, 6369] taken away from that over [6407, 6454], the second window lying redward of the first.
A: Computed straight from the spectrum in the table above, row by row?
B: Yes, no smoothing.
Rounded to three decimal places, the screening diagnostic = -0.027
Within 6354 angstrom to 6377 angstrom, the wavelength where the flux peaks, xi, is 6368.0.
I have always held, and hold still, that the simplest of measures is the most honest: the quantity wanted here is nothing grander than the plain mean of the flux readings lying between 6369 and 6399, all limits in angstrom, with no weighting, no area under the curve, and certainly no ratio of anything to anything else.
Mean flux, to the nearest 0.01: 2.40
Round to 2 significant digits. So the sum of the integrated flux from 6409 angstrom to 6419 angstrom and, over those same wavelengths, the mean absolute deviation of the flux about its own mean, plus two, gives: 26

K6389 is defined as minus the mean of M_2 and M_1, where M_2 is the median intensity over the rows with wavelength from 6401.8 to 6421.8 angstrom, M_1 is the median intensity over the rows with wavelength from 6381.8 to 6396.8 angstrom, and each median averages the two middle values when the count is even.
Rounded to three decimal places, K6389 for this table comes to -2.390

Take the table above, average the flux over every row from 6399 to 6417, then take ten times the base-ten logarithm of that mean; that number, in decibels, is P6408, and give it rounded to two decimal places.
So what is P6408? 3.80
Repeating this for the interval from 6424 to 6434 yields 3.76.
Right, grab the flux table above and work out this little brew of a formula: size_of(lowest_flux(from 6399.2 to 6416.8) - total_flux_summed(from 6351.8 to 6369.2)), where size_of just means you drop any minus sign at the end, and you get 14.4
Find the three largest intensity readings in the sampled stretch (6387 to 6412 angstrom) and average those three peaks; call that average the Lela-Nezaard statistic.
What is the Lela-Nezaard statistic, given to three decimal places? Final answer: 2.427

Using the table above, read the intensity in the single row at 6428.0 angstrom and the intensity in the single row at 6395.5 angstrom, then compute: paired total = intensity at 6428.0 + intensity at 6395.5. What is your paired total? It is 4.790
